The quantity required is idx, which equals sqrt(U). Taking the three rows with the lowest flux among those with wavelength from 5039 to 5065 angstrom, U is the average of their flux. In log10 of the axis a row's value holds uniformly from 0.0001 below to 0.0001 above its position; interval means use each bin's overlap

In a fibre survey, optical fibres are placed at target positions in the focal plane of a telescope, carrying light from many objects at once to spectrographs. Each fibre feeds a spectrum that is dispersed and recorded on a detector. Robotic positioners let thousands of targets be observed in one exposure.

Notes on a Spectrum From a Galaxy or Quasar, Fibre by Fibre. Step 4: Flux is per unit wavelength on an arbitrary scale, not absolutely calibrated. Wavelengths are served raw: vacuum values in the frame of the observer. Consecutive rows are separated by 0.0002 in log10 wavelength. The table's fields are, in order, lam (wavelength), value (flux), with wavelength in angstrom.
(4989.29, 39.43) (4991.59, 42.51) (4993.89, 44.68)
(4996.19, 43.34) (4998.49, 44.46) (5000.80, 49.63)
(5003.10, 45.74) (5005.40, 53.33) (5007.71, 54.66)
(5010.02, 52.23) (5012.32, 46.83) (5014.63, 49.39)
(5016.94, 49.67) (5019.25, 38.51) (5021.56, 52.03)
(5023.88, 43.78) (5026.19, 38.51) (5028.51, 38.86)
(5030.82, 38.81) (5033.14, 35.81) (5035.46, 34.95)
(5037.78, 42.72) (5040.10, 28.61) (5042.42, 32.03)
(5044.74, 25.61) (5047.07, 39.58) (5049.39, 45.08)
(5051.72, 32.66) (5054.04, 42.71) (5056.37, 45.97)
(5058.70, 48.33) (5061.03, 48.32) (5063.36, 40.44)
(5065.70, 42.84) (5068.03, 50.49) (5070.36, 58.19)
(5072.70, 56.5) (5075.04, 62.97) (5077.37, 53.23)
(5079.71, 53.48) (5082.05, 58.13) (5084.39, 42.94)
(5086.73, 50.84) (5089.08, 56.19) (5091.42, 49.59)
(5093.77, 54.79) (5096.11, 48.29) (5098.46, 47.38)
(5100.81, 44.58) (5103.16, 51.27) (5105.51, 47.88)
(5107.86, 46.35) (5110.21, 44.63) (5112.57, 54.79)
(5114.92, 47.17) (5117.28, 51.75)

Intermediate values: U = 29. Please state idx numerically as 5.4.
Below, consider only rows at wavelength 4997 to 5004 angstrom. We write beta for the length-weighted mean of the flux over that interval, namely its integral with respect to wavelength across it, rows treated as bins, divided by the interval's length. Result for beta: 46.5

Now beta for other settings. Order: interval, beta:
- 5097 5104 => 47.6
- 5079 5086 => 51.4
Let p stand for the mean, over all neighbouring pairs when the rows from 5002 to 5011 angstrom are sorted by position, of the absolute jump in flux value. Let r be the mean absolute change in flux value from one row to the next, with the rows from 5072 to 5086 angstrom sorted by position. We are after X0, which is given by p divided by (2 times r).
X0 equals 0.26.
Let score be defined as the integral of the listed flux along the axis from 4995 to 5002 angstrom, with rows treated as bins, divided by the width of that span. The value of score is 46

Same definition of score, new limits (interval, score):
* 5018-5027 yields 43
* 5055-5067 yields 45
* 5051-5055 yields 38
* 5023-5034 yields 39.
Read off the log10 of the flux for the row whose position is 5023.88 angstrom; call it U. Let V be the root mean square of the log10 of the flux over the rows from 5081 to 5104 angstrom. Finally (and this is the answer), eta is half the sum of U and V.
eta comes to 1.67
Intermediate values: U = 1.64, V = 1.70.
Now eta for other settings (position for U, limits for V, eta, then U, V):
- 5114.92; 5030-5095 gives 1.66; 1.67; 1.65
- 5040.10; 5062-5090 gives 1.59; 1.46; 1.71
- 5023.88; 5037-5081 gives 1.64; 1.64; 1.64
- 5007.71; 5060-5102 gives 1.72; 1.74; 1.71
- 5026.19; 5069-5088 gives 1.66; 1.59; 1.73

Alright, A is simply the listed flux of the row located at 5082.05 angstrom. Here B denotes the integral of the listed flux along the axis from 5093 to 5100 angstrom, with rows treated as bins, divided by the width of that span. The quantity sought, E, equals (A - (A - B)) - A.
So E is -9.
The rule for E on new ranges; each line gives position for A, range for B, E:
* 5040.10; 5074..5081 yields 28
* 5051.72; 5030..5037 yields 4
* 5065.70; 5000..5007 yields 7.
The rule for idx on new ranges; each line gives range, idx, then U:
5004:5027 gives 6.3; 40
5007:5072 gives 5.4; 29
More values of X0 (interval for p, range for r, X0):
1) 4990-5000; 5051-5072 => 0.15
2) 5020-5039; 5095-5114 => 0.47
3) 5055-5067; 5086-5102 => 0.35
